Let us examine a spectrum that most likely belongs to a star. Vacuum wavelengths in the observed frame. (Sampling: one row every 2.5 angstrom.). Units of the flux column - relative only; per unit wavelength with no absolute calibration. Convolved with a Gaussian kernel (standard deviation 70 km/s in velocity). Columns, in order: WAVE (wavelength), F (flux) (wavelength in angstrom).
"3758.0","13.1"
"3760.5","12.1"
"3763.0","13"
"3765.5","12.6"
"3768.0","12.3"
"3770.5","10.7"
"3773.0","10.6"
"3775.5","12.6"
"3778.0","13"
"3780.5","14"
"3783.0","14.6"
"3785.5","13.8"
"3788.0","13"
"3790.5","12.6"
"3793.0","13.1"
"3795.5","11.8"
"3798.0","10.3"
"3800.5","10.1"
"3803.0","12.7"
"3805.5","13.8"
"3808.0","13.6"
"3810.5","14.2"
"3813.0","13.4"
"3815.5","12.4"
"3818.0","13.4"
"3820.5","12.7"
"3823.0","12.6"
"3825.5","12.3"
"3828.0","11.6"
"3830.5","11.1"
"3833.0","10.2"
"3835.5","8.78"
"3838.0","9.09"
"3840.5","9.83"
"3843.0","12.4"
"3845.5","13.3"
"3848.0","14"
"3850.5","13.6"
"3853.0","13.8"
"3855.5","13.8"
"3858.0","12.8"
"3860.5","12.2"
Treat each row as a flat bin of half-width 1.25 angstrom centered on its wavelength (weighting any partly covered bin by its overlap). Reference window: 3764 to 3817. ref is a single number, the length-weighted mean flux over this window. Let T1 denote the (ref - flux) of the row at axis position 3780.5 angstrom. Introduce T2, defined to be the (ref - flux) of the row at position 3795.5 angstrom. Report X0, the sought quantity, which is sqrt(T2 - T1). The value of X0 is 1.5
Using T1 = -1.4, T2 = 0.8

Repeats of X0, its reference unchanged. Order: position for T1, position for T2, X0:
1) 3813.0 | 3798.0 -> 1.8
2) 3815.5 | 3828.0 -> 0.9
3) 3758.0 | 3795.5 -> 1.1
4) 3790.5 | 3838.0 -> 1.9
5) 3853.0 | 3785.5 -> 0.0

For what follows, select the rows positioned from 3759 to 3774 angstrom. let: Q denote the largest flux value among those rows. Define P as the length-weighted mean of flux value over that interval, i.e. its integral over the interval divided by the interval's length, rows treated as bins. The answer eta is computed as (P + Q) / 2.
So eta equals 12.5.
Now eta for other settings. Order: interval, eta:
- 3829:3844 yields 11.3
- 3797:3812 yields 13.4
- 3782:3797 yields 13.8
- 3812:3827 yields 13.1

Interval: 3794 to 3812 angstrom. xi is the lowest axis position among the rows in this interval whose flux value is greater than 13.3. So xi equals 3805.5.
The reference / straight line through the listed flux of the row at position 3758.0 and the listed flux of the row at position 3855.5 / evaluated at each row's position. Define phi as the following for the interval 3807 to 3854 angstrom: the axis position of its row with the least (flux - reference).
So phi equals 3835.5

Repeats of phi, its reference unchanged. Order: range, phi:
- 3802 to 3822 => 3815.5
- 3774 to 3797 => 3795.5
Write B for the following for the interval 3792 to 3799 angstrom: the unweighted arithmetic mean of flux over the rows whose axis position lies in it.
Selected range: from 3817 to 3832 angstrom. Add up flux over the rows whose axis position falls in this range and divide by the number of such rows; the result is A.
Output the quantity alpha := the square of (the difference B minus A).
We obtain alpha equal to 0.3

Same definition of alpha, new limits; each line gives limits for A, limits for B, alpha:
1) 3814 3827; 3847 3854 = 1.3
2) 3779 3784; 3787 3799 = 4.6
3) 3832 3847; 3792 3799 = 1.3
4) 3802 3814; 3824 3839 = 9.2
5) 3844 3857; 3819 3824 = 1.1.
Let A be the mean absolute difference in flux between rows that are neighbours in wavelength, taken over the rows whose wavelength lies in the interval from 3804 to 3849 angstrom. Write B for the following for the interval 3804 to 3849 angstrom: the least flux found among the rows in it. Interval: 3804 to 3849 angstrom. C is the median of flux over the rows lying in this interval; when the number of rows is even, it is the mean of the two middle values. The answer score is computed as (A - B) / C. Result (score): -0.64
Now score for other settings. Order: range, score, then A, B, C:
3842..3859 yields -0.87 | 0.53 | 12.4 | 13.6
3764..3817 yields -0.73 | 0.89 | 10.1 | 12.7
